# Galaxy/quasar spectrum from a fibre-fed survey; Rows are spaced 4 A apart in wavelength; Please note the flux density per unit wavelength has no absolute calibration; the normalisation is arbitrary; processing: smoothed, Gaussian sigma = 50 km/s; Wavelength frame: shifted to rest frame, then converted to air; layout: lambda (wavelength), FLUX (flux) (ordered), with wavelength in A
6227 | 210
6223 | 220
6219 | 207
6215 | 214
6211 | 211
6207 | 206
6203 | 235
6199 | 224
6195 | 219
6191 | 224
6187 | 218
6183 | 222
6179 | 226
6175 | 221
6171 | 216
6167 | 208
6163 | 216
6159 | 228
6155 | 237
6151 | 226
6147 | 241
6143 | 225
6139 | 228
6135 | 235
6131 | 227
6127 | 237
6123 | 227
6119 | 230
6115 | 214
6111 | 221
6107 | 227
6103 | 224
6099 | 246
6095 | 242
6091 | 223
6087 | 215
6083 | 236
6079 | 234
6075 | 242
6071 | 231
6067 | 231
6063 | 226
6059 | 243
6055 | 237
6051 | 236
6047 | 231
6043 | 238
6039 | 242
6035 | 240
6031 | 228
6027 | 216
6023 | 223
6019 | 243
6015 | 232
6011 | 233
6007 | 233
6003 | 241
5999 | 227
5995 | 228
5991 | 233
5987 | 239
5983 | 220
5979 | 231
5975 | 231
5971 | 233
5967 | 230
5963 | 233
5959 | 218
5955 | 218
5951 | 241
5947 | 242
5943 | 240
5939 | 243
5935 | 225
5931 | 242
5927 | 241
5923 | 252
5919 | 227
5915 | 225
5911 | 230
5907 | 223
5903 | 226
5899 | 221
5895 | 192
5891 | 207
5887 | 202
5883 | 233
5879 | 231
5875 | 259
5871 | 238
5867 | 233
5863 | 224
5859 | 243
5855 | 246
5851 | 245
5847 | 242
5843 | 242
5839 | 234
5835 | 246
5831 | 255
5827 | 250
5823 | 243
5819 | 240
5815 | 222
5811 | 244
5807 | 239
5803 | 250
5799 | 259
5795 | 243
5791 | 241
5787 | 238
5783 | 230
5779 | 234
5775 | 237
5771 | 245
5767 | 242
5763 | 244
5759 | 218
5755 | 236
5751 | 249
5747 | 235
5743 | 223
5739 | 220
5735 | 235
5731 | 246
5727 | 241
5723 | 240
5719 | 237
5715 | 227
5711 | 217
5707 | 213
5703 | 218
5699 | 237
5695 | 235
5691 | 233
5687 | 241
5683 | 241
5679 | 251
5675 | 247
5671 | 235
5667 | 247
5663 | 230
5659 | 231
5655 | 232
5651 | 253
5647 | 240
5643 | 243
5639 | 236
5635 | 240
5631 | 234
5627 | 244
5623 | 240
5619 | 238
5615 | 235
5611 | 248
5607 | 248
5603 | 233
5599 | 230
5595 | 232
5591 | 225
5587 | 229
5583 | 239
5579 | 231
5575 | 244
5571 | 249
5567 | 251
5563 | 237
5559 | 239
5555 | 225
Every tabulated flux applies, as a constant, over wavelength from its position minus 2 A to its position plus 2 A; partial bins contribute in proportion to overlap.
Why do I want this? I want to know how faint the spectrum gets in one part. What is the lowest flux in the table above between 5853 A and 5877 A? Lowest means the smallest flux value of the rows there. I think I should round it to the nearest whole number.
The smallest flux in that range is 224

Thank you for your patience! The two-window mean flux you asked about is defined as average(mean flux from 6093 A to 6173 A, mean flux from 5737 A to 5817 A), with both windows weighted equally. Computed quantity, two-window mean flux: 232.6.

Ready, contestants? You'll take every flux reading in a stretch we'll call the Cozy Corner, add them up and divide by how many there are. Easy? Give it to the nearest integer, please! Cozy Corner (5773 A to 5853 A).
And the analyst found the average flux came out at 242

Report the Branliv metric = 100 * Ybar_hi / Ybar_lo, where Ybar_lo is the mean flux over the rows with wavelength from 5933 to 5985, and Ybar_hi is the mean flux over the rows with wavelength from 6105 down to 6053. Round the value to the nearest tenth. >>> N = 100.8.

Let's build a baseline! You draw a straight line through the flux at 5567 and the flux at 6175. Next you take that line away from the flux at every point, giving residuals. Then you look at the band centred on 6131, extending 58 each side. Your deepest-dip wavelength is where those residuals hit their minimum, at 6167 A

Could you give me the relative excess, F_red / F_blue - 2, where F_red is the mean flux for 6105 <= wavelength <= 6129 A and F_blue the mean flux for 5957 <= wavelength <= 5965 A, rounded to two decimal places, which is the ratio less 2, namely -1.00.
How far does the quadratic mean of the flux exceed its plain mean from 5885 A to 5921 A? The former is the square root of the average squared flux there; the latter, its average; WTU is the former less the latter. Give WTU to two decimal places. 0.36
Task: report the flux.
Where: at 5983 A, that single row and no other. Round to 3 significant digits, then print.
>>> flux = 220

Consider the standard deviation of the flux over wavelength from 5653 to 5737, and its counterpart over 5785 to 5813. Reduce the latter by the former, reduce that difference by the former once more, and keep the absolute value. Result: 13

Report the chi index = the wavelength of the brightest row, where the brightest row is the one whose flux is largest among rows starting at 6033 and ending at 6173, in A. 6099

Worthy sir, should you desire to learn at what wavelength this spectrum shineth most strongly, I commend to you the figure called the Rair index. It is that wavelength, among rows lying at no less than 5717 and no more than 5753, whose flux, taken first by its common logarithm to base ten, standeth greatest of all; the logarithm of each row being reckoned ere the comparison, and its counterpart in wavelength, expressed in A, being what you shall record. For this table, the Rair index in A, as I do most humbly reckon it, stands 5751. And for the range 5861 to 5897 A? 5875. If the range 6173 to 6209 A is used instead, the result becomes 6203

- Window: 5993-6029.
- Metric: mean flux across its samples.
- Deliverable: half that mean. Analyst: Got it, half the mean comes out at 115.3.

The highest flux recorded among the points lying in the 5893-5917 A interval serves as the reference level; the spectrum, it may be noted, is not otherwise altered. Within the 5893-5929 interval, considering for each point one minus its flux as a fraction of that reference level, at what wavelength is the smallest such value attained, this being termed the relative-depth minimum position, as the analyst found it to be 5923 A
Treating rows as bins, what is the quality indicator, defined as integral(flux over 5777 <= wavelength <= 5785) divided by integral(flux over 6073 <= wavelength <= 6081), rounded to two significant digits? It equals 0.97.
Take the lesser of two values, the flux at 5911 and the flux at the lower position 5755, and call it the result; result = 230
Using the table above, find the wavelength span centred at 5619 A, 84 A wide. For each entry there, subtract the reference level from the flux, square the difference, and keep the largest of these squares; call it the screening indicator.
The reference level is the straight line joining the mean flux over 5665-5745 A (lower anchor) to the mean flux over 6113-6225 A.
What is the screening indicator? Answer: 306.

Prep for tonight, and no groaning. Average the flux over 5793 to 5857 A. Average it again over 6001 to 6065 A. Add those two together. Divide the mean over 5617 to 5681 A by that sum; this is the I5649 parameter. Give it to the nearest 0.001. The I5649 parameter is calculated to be 0.503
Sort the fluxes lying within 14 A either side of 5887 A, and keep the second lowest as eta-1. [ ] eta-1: 202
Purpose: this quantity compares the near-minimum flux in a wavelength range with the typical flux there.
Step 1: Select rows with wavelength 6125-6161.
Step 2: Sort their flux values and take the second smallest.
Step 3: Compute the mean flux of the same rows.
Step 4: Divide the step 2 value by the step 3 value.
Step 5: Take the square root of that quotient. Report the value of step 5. 0.988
